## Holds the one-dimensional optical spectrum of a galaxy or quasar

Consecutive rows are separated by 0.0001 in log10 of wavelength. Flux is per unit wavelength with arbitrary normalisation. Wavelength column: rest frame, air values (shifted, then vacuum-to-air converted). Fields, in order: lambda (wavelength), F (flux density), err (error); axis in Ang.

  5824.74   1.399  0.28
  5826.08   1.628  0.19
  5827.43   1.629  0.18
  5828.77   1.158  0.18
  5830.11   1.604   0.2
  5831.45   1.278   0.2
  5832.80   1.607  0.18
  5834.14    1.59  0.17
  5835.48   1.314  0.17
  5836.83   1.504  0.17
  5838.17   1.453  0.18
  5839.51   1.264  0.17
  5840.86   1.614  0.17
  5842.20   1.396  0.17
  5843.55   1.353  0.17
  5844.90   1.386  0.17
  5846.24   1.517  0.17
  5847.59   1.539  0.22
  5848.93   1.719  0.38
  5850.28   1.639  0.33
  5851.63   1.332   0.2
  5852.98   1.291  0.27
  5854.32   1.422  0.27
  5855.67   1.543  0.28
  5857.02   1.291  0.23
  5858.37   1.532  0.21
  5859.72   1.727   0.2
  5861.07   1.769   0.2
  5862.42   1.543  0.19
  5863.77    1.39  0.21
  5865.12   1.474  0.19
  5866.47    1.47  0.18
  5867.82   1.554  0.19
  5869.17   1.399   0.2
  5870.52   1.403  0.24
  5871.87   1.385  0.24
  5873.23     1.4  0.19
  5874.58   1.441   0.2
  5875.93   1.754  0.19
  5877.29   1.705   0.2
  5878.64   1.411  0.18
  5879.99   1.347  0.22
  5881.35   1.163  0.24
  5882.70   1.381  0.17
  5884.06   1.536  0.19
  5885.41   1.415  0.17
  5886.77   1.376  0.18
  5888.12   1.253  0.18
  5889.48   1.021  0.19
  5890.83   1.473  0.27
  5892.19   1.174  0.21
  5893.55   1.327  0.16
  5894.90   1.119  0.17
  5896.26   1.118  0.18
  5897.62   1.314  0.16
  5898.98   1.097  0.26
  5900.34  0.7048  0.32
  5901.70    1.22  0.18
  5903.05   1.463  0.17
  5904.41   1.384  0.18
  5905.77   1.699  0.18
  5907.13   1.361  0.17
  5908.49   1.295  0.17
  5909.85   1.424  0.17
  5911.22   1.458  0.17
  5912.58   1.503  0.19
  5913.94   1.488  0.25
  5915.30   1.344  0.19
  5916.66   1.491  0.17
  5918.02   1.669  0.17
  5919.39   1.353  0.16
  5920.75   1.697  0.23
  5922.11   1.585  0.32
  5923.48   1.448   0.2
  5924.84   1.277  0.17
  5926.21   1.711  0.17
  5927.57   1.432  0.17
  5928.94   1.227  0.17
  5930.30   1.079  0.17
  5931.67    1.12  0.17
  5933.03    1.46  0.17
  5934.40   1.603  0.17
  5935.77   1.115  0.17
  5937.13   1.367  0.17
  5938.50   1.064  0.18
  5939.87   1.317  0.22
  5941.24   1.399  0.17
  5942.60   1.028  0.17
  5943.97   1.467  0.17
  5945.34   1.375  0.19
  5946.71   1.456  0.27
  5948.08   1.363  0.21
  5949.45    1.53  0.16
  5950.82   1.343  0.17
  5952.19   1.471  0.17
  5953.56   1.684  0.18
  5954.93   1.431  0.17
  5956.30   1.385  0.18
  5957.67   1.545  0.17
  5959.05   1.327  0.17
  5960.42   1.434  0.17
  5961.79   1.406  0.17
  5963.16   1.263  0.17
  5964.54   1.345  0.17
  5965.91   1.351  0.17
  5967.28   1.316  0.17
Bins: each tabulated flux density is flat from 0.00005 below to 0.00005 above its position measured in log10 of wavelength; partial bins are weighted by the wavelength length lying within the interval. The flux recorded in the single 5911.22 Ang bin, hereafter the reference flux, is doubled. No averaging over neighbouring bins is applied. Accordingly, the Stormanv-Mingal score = 2.9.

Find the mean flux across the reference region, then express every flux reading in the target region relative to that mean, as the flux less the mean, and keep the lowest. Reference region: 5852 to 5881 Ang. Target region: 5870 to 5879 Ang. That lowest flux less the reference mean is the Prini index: -0.10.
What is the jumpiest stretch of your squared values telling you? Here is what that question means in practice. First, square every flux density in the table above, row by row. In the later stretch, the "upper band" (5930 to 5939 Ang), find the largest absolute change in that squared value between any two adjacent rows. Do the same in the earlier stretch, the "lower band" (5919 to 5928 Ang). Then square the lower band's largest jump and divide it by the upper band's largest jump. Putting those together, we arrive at 1.3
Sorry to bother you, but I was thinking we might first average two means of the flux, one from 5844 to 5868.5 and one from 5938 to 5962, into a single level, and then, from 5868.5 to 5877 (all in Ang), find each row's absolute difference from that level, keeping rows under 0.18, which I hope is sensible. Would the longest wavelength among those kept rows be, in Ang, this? 5874.58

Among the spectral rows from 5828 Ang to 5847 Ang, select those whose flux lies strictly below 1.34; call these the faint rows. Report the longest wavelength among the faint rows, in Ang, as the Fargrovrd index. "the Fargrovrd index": 5839.51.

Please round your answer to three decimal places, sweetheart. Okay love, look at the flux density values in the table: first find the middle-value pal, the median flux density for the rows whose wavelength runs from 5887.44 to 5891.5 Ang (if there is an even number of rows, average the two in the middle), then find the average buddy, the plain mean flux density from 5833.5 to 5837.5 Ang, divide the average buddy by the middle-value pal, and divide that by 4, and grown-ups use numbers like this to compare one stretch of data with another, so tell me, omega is 0.293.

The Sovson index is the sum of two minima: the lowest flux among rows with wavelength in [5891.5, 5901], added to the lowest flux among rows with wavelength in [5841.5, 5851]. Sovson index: 2.06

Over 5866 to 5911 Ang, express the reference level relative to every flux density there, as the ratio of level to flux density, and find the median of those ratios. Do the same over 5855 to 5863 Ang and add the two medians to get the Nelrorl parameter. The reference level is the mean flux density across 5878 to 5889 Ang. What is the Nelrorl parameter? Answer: 1.86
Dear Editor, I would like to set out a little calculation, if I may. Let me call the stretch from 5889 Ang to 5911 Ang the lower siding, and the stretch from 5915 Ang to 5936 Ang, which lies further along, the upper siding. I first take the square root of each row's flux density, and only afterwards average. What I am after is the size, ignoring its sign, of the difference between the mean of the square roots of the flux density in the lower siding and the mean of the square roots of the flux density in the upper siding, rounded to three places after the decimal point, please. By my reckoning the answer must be 0.067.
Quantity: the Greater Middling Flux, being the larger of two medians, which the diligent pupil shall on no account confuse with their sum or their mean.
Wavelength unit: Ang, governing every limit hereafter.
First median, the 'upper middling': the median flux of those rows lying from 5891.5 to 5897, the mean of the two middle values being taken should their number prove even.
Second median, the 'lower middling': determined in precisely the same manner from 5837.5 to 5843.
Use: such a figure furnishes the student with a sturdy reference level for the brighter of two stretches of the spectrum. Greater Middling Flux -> 1.42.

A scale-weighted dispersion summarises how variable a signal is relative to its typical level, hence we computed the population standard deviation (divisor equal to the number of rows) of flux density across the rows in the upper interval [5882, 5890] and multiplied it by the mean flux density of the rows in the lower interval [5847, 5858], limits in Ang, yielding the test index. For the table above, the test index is 0.237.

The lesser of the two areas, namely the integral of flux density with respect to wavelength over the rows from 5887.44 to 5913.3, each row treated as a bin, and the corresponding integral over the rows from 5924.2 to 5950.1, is 33.2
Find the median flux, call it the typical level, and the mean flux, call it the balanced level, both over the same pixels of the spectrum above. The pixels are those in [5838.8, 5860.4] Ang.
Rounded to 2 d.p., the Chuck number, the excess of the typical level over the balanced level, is 0.00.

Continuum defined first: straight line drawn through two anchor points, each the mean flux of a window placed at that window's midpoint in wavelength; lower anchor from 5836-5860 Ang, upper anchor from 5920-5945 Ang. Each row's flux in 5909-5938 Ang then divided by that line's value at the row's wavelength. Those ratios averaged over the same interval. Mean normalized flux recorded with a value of 1.04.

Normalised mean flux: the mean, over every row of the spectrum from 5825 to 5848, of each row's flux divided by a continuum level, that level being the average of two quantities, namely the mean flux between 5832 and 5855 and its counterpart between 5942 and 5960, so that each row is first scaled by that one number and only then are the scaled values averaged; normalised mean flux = 1.01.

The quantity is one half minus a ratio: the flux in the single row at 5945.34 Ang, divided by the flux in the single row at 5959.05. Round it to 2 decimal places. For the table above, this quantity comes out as -0.54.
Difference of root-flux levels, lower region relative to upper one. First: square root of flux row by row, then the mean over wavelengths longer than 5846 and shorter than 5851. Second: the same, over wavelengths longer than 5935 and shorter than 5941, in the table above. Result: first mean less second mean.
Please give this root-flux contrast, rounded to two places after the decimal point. 0.16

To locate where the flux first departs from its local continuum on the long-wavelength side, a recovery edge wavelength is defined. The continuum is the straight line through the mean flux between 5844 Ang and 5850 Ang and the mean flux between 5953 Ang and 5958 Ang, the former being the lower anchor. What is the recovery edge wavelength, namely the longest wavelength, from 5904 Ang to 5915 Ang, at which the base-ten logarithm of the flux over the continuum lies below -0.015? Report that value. 5911.22 Ang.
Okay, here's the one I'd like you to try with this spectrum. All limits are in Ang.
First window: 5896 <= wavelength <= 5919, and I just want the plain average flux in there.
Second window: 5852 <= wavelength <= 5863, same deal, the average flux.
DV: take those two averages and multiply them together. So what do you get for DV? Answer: 2.05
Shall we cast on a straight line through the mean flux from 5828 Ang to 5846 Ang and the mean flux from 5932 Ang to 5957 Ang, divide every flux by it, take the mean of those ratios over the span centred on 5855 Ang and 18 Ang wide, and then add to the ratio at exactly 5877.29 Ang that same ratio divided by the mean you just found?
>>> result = 2.34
